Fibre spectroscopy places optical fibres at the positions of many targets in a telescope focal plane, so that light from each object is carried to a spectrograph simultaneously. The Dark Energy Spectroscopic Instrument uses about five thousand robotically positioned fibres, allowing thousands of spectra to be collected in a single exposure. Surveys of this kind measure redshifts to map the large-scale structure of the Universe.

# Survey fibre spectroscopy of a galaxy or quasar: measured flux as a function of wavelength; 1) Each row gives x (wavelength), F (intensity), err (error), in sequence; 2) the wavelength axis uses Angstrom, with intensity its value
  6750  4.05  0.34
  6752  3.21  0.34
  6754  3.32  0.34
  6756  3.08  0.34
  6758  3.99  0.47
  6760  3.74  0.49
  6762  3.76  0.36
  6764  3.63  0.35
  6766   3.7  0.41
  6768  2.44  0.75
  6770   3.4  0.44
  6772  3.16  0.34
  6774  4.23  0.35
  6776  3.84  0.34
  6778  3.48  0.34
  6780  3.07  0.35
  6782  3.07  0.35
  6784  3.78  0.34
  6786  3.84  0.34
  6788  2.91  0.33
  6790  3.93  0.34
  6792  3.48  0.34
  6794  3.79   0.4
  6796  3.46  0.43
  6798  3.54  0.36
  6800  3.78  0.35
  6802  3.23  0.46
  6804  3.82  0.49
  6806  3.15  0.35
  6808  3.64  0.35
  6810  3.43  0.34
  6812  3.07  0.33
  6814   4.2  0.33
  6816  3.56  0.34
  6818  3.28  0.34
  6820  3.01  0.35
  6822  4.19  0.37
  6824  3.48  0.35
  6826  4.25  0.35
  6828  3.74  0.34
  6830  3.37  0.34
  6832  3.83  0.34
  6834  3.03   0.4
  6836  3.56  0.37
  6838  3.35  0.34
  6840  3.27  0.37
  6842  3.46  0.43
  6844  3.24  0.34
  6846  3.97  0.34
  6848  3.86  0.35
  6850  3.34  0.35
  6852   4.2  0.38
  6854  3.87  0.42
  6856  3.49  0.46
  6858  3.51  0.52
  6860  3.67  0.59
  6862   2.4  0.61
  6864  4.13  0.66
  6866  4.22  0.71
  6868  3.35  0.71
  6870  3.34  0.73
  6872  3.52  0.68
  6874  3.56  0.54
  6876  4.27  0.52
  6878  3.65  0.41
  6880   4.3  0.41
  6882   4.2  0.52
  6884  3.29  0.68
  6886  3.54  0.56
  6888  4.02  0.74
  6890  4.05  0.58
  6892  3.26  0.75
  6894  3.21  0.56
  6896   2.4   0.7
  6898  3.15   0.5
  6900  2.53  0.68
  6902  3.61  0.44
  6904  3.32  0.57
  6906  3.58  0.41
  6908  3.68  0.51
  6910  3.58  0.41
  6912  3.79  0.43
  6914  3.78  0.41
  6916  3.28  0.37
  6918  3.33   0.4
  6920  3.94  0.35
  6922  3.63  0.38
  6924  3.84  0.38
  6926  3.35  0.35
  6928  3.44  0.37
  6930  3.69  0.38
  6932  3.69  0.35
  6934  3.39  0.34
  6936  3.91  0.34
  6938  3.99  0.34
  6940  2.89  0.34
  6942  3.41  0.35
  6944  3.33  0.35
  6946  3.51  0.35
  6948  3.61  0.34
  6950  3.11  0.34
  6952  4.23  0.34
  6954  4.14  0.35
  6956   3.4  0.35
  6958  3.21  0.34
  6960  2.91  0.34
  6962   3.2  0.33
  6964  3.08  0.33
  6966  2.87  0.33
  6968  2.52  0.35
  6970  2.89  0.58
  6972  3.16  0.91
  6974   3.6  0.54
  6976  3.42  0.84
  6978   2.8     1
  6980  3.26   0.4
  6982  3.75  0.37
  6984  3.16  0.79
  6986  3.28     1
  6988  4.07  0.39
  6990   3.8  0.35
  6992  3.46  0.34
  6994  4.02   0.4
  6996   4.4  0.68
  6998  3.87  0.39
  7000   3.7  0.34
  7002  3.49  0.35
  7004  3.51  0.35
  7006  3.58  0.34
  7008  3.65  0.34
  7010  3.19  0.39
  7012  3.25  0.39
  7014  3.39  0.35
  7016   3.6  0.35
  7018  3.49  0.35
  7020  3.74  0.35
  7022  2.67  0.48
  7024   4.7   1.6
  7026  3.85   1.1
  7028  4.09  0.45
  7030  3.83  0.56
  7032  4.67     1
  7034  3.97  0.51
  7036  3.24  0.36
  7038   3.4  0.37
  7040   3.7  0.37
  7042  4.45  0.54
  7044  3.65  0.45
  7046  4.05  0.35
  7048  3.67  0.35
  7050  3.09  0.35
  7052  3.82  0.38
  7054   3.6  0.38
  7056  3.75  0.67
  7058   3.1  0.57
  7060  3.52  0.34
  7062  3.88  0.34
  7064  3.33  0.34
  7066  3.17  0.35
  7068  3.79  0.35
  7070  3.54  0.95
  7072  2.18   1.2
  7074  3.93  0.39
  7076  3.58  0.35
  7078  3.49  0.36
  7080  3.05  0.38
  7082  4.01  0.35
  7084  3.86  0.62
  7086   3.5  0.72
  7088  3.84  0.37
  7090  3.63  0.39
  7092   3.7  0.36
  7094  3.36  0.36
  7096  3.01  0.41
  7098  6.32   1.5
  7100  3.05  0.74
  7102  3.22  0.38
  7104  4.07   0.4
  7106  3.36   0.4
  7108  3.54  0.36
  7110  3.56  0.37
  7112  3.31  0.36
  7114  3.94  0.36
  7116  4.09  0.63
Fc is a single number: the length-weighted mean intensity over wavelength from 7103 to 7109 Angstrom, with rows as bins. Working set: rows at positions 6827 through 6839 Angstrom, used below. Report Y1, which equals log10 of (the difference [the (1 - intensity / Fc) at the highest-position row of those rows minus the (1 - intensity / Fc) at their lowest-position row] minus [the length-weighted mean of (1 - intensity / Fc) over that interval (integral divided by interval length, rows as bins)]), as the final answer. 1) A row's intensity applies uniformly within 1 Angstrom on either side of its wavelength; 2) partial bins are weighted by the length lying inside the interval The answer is -1.23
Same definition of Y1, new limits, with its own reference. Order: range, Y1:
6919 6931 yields -1.18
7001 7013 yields -2.11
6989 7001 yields -1.06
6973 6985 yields -1.50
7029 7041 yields -1.12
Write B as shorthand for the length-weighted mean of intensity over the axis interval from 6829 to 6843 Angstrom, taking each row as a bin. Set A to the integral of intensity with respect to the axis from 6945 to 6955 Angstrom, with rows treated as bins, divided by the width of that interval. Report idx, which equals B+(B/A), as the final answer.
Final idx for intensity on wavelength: 4.33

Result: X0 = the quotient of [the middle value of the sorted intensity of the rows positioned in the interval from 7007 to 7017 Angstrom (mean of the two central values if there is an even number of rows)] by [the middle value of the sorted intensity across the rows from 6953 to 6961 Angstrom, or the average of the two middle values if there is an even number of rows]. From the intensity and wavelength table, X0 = 1.03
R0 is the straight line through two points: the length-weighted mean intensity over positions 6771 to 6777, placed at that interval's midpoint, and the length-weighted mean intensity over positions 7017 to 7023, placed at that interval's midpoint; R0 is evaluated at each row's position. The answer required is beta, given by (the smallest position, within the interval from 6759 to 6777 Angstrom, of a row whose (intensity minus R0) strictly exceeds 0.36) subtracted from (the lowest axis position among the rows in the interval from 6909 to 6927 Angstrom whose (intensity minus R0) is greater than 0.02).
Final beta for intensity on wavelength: 136 Angstrom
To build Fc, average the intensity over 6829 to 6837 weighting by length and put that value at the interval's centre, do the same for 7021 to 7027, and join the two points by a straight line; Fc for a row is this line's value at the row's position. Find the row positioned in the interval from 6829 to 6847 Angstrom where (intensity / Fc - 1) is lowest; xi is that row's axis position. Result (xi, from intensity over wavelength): 6834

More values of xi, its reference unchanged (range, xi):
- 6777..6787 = 6782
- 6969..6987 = 6978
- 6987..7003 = 6992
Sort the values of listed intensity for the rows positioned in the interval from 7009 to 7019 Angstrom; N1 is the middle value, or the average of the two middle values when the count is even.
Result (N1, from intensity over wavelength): 3.39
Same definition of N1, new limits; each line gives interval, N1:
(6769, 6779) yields 3.48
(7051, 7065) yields 3.60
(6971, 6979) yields 3.29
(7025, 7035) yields 3.97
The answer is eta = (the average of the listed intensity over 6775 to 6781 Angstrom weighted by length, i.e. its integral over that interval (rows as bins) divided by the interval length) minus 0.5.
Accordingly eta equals 2.96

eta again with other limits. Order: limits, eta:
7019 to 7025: 3.20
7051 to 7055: 3.21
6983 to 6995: 3.13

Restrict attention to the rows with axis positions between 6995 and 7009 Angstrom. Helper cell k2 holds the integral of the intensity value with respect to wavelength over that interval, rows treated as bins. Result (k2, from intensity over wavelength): 52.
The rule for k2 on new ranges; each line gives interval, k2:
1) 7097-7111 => 54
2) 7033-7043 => 38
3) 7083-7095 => 44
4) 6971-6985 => 46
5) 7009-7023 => 47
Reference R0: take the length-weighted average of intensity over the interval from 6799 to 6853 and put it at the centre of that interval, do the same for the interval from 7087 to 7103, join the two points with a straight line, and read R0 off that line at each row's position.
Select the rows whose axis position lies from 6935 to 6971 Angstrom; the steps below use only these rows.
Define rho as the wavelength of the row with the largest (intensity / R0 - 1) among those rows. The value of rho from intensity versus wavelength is 6952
